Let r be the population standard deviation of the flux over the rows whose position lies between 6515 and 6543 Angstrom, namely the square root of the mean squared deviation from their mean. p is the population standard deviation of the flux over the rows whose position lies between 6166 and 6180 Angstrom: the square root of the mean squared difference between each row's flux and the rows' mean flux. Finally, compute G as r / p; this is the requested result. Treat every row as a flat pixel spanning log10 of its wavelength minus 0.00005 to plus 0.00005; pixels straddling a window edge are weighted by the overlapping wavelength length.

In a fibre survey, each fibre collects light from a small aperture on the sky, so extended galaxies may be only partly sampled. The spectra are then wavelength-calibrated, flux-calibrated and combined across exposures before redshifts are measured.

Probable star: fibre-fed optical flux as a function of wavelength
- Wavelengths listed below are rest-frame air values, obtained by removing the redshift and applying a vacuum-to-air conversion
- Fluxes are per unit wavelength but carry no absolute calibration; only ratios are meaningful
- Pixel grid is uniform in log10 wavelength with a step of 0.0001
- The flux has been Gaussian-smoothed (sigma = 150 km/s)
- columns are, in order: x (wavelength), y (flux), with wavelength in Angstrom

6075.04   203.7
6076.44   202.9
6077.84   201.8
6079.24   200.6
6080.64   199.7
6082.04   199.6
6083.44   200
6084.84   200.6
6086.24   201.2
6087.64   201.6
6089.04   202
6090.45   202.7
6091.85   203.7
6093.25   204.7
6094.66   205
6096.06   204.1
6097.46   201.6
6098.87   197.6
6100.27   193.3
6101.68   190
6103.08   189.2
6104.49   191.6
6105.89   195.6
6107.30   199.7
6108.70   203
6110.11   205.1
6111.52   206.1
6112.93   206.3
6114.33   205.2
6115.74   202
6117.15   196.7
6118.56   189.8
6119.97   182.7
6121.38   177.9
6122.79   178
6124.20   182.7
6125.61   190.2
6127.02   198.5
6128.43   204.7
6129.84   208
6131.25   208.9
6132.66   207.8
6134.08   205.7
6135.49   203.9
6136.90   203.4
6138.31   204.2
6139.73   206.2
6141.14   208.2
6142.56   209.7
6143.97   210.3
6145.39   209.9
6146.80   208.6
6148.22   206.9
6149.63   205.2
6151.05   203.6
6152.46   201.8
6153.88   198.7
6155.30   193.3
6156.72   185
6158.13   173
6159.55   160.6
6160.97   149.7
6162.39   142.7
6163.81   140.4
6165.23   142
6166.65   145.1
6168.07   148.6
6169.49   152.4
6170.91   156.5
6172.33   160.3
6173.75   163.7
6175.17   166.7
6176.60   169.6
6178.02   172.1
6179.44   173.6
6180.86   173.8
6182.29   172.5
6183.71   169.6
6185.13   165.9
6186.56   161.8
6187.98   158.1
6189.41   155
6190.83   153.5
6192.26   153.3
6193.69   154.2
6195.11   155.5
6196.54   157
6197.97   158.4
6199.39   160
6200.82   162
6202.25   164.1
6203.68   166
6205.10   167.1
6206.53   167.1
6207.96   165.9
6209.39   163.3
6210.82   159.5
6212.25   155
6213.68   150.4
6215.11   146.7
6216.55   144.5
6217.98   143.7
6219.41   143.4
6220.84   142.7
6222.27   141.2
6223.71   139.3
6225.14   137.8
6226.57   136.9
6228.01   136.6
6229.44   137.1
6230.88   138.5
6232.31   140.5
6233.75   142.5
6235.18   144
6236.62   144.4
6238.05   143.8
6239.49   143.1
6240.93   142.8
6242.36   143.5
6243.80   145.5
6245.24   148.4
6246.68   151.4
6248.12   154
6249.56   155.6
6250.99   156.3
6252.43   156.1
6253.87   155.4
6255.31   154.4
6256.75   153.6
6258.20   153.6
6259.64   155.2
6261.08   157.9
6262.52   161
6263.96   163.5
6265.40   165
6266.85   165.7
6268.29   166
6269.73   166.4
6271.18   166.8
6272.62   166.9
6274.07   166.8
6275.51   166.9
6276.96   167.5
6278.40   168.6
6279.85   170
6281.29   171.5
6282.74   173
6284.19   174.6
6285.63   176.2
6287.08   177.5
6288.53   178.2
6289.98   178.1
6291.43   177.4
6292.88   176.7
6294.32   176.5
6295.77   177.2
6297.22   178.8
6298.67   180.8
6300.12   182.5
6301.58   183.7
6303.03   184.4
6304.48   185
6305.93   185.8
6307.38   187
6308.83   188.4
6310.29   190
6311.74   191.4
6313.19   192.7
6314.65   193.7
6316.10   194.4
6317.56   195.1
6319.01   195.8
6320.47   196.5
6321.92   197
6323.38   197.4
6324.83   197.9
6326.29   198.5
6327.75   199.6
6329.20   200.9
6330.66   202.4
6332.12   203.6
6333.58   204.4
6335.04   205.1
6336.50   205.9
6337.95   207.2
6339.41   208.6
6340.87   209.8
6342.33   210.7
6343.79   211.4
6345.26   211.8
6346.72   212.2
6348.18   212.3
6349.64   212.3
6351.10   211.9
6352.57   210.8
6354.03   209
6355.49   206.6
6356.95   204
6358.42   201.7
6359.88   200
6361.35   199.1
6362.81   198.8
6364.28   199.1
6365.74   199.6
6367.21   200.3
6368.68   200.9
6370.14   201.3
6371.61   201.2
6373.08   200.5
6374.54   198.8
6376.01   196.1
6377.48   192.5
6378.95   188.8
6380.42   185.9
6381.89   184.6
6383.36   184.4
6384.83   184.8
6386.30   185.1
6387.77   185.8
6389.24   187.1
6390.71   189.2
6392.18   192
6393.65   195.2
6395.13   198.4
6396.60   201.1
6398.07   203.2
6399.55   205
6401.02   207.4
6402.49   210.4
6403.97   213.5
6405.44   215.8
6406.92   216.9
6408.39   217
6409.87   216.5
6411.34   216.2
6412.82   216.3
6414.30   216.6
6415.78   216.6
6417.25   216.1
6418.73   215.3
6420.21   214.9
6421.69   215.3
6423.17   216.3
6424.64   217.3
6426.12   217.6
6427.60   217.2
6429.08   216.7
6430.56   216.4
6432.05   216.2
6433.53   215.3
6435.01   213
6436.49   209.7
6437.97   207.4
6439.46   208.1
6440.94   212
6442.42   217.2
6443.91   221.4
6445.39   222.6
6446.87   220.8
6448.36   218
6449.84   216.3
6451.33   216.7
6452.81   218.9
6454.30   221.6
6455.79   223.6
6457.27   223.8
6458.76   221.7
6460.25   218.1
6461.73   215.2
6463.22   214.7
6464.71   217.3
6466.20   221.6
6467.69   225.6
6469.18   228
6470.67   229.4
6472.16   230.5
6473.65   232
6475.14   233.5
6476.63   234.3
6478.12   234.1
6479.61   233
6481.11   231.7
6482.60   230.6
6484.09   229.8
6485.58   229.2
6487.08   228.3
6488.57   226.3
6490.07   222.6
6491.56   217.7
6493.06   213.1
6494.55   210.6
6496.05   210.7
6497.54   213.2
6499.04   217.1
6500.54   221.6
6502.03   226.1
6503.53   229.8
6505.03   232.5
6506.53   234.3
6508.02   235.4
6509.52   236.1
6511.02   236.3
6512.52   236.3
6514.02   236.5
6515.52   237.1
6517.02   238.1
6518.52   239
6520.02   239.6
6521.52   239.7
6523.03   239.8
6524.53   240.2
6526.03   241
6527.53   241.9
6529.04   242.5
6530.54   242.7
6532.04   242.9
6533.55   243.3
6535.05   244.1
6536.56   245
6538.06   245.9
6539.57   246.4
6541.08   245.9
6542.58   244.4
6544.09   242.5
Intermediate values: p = 9.5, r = 3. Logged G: 0.3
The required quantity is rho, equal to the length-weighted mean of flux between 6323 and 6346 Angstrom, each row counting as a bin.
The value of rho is 205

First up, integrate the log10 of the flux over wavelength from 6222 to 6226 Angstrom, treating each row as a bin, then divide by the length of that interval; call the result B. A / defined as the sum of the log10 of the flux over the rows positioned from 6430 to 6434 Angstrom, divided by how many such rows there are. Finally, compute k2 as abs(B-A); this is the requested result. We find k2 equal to 0.19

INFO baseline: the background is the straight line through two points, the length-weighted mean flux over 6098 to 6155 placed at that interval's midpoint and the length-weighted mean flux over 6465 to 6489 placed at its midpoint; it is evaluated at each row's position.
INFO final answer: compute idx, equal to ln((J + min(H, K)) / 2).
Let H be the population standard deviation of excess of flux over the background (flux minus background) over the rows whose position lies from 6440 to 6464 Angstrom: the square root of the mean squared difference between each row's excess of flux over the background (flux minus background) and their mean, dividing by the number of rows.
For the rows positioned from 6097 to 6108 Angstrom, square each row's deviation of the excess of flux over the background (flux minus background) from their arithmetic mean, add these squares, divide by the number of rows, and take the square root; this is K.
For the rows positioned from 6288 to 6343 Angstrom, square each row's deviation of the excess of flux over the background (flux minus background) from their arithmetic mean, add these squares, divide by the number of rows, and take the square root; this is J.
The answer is 1.83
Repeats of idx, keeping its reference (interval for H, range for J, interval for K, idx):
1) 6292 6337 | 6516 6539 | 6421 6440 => 1.02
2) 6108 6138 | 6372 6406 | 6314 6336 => 1.81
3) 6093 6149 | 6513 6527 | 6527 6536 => -0.25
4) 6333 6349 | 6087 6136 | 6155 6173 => 1.72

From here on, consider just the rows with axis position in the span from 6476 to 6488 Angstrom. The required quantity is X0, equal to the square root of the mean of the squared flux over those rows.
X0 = 231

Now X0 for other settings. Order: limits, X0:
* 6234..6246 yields 144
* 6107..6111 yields 203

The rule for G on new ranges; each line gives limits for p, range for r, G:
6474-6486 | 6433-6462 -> 2.6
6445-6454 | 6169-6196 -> 3.4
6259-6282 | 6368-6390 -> 1.7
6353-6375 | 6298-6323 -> 1.8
